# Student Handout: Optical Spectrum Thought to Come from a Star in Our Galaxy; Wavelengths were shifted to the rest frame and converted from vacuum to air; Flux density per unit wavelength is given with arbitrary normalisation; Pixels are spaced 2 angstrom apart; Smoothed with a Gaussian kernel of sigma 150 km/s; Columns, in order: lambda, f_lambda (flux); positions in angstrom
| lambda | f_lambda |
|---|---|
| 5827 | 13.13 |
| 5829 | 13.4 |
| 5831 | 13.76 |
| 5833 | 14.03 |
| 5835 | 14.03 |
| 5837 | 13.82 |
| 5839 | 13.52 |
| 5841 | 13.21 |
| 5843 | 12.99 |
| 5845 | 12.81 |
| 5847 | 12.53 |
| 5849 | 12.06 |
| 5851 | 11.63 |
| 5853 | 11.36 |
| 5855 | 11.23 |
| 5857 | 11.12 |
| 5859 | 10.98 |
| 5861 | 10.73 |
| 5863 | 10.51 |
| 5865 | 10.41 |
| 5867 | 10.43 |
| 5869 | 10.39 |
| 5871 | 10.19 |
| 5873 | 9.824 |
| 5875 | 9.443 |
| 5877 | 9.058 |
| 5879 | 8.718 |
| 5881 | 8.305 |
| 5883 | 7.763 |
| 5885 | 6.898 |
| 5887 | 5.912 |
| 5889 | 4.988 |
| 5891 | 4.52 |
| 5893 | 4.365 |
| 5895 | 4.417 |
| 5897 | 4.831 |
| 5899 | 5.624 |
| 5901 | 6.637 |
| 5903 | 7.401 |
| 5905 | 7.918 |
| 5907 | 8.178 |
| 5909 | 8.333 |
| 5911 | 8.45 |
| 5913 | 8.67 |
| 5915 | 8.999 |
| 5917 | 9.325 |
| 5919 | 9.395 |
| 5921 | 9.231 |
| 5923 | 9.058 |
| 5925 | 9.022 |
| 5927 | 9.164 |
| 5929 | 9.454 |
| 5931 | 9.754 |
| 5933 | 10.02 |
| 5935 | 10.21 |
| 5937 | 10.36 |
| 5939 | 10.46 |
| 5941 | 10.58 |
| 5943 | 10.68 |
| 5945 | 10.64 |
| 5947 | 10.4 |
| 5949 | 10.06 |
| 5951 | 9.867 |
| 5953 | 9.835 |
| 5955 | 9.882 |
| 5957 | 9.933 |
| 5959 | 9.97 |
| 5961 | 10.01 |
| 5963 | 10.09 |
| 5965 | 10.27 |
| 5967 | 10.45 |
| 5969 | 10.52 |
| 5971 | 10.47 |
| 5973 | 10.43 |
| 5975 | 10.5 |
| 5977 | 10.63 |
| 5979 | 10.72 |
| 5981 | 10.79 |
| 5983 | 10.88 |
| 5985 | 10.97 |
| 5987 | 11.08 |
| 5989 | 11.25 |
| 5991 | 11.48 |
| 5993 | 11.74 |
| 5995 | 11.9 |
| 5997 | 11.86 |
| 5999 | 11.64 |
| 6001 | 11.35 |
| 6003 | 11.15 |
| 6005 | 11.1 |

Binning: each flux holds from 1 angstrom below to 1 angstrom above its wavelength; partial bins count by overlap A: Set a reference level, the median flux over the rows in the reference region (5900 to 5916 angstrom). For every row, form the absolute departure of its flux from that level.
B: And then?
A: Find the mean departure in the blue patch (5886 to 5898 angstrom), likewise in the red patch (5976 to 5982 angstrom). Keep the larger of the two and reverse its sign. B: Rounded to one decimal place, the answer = -3.4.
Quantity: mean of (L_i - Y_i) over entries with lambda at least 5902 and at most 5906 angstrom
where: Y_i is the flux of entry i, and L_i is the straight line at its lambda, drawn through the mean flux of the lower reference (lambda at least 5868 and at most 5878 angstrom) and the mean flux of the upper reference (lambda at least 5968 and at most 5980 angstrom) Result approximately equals 2.4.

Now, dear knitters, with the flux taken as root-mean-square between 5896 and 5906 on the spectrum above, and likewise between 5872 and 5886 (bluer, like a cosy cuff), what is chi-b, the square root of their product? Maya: 7.5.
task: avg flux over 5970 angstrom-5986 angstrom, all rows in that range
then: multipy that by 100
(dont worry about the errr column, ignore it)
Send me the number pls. 1067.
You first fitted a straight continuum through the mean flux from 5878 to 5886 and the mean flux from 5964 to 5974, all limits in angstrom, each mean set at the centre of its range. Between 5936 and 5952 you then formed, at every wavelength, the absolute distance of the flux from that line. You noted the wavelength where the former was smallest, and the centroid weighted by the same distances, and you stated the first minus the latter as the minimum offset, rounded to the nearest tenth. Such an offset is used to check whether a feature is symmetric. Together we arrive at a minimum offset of 8.9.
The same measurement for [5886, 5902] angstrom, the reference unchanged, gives 7.2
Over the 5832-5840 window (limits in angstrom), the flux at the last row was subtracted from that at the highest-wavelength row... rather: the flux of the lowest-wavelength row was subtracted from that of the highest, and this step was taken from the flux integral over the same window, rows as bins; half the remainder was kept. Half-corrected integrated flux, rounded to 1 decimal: 55.7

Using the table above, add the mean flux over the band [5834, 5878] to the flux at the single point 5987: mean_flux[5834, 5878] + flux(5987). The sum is 22.5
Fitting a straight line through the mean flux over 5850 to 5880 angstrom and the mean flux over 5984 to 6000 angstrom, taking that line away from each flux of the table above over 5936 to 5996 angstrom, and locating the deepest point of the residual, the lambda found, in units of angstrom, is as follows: 5953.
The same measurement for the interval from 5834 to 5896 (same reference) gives 5893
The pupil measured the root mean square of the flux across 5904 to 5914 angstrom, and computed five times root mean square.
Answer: 42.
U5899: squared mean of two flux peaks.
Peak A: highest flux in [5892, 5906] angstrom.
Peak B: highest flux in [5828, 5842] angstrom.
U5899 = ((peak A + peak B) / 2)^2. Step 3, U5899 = 120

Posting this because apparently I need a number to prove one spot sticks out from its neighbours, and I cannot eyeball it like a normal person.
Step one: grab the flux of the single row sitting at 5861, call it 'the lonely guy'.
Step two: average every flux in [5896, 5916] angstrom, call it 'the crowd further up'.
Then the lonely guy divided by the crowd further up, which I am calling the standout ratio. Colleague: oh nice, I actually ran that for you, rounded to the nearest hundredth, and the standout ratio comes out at 1.43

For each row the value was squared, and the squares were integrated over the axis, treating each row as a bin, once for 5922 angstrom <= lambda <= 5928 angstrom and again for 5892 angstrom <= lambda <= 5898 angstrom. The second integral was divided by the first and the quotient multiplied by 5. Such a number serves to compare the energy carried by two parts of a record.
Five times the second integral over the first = 1.3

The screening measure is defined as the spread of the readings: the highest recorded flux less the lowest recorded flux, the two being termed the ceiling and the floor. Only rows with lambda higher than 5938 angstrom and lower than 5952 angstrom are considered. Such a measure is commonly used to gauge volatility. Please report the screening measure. 0.81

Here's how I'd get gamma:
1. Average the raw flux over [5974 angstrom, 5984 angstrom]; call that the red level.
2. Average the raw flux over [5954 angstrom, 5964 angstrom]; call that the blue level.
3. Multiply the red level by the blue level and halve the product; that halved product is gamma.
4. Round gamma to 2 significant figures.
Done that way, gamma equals 53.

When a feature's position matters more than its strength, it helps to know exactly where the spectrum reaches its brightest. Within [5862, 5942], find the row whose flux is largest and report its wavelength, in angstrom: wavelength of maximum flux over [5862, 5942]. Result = 5941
